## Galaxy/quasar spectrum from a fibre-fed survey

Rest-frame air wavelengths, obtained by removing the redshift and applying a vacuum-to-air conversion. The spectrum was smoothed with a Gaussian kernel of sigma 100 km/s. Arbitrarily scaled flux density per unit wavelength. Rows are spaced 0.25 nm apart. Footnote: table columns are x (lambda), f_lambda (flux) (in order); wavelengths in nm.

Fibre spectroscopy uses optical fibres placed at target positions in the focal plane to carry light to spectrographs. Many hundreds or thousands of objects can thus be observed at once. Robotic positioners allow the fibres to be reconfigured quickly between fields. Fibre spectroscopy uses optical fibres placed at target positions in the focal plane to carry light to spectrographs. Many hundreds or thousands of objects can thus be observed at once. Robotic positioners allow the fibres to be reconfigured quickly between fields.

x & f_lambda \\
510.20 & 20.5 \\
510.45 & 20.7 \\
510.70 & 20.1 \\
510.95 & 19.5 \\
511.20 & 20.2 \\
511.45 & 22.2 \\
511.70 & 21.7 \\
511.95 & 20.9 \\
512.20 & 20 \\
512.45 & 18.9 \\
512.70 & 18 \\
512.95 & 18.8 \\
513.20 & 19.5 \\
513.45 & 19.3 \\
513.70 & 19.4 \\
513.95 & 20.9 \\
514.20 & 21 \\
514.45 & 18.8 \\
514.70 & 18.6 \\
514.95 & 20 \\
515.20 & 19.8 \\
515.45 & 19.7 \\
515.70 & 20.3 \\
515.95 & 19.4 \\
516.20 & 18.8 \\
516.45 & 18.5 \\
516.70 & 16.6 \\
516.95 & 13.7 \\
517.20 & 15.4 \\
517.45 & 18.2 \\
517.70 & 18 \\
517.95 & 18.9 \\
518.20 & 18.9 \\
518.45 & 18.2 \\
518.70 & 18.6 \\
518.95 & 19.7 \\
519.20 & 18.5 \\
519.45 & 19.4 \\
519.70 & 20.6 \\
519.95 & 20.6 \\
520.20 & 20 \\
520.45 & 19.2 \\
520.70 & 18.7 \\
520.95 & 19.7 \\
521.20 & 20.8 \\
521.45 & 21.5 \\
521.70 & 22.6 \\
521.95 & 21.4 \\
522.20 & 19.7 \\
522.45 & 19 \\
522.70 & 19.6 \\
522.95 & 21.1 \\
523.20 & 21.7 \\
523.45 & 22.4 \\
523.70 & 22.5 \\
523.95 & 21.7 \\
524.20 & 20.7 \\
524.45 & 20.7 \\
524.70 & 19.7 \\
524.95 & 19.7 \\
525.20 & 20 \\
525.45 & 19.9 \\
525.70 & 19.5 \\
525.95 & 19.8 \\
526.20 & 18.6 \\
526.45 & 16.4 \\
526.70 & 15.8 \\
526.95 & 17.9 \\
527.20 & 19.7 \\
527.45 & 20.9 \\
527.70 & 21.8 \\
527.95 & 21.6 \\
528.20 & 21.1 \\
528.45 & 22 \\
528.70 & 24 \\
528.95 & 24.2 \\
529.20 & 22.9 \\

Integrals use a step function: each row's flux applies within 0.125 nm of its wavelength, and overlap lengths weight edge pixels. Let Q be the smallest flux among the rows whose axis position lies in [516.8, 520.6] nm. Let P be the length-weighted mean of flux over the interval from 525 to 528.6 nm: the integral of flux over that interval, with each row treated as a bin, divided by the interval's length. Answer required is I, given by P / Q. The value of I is 1.4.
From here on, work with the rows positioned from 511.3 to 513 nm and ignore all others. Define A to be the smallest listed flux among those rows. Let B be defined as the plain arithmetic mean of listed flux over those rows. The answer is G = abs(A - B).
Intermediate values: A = 18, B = 20.07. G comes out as 2.1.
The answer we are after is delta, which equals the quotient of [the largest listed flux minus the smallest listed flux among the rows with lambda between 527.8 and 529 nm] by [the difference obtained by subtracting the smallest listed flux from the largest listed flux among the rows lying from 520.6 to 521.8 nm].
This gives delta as 0.8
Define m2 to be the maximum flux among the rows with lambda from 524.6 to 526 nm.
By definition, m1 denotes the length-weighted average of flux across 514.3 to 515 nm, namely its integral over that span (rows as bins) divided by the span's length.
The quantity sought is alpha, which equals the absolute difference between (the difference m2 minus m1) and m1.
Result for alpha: 18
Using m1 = 19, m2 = 20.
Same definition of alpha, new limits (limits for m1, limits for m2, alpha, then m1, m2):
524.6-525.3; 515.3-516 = 19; 20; 20.3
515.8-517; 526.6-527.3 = 16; 18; 19.7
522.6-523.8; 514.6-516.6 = 23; 21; 20.3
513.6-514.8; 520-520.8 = 20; 20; 20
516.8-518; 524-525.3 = 13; 17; 20.7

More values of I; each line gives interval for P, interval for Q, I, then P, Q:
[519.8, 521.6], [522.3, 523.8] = 1.1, 20.1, 19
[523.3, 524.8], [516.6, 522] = 1.6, 21.3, 13.7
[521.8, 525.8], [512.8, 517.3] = 1.5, 20.6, 13.7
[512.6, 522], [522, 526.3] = 1.0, 19.2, 18.6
